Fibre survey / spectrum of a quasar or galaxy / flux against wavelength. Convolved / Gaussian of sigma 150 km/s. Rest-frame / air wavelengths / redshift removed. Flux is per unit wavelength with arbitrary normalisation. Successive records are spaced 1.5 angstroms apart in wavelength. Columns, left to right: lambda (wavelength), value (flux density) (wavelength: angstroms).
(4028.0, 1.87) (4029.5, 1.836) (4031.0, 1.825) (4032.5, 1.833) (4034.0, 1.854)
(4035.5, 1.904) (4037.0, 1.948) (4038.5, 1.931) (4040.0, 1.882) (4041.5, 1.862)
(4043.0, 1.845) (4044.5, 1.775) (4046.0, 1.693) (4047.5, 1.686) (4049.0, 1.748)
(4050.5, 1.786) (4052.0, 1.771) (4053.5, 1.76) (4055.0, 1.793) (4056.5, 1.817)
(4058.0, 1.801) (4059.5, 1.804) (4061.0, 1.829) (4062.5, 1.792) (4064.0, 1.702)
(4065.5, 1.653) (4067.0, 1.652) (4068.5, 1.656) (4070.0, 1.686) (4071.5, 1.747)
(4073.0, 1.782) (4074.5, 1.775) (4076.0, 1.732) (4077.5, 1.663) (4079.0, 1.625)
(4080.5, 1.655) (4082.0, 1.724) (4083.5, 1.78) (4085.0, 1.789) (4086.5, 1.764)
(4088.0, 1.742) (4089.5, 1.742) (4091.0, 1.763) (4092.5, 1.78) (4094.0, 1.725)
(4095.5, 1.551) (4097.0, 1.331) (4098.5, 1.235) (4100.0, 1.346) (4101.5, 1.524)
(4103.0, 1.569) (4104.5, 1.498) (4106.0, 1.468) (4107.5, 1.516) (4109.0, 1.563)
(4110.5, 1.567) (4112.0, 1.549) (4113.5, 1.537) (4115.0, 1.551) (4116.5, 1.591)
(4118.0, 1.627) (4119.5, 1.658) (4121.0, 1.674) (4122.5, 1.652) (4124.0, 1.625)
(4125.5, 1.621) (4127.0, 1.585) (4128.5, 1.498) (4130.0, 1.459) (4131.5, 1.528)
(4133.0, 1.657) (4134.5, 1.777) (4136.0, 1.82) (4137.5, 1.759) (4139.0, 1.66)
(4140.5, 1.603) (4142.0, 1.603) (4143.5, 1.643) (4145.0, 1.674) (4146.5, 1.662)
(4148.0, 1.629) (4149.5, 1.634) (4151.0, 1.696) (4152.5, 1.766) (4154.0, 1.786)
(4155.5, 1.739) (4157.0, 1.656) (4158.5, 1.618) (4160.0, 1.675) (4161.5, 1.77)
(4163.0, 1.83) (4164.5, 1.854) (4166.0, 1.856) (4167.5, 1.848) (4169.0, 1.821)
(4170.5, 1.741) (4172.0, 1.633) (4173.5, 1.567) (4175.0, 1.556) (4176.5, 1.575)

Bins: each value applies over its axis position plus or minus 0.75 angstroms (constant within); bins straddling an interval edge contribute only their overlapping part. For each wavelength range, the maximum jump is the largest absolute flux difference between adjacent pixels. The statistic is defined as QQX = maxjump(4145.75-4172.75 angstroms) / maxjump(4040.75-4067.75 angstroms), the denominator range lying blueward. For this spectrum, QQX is 1.2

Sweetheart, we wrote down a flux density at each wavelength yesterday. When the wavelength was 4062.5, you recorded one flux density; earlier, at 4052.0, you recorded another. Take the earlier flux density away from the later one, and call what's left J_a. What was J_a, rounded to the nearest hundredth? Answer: 0.02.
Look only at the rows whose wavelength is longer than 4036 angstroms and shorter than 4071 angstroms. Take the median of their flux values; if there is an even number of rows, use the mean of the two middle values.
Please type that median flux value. 1.79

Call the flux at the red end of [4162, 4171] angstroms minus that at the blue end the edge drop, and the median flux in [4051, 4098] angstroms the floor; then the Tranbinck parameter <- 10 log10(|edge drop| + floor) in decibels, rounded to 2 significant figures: 2.6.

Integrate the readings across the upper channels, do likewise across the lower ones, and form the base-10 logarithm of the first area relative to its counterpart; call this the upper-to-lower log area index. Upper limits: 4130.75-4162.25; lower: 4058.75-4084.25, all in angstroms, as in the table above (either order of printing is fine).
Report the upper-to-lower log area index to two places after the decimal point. 0.08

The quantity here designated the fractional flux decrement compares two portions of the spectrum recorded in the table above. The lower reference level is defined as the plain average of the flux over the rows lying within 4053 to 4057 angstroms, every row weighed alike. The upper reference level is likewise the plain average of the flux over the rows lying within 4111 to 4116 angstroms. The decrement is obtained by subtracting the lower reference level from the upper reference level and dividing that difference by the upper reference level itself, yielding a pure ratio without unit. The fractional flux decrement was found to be -0.16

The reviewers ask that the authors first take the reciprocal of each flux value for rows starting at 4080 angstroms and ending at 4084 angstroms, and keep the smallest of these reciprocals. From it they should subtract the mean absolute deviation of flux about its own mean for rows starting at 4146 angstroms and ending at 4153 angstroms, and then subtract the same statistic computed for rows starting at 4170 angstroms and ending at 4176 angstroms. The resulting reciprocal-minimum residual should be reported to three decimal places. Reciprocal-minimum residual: 0.456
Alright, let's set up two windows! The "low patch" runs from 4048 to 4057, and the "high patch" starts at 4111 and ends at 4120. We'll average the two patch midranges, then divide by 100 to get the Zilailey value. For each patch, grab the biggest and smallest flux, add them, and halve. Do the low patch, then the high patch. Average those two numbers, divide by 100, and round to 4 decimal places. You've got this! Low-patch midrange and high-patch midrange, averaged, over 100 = 0.0169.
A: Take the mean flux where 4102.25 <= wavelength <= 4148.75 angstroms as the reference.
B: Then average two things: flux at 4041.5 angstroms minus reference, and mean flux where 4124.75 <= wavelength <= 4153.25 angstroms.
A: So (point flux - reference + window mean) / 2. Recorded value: 0.95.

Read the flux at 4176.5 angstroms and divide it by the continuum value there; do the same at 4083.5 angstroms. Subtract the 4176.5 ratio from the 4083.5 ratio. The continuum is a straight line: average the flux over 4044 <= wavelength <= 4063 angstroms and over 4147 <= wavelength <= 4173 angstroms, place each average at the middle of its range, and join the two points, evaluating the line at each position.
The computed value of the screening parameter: 0.10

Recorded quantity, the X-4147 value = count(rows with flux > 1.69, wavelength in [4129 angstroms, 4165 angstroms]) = 10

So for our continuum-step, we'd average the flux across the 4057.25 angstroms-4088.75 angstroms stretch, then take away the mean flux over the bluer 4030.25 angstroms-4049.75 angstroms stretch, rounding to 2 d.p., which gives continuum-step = -0.10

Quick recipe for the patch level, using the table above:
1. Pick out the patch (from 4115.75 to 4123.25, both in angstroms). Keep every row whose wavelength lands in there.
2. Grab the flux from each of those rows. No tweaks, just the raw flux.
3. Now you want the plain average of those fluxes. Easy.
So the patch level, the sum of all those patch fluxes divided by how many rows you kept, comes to 1.64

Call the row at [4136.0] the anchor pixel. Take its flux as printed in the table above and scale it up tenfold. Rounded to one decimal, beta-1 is 18.2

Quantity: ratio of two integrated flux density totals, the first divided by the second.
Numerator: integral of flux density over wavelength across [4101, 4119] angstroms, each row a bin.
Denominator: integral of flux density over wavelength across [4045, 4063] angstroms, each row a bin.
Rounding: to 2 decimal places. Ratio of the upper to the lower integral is 0.87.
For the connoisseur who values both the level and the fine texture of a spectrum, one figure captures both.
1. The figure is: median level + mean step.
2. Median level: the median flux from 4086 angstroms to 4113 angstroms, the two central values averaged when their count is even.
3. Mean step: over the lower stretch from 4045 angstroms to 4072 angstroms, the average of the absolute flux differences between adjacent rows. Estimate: 1.59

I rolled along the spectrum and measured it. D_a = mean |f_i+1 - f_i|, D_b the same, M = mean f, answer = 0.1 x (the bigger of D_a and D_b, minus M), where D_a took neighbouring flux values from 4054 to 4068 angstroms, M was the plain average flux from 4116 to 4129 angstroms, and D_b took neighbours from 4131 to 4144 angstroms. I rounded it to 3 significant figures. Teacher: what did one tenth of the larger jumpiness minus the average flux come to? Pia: -0.155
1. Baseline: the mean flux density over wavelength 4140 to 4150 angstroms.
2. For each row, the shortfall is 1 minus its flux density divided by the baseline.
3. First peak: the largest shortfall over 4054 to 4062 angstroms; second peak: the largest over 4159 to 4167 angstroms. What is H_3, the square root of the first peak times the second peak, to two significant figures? 0.048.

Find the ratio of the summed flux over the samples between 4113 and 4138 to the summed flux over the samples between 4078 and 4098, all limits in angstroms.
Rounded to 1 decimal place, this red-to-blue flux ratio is 1.3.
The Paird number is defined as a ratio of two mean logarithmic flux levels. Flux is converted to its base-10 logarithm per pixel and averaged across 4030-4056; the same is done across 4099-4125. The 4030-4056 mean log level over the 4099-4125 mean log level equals 1.35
